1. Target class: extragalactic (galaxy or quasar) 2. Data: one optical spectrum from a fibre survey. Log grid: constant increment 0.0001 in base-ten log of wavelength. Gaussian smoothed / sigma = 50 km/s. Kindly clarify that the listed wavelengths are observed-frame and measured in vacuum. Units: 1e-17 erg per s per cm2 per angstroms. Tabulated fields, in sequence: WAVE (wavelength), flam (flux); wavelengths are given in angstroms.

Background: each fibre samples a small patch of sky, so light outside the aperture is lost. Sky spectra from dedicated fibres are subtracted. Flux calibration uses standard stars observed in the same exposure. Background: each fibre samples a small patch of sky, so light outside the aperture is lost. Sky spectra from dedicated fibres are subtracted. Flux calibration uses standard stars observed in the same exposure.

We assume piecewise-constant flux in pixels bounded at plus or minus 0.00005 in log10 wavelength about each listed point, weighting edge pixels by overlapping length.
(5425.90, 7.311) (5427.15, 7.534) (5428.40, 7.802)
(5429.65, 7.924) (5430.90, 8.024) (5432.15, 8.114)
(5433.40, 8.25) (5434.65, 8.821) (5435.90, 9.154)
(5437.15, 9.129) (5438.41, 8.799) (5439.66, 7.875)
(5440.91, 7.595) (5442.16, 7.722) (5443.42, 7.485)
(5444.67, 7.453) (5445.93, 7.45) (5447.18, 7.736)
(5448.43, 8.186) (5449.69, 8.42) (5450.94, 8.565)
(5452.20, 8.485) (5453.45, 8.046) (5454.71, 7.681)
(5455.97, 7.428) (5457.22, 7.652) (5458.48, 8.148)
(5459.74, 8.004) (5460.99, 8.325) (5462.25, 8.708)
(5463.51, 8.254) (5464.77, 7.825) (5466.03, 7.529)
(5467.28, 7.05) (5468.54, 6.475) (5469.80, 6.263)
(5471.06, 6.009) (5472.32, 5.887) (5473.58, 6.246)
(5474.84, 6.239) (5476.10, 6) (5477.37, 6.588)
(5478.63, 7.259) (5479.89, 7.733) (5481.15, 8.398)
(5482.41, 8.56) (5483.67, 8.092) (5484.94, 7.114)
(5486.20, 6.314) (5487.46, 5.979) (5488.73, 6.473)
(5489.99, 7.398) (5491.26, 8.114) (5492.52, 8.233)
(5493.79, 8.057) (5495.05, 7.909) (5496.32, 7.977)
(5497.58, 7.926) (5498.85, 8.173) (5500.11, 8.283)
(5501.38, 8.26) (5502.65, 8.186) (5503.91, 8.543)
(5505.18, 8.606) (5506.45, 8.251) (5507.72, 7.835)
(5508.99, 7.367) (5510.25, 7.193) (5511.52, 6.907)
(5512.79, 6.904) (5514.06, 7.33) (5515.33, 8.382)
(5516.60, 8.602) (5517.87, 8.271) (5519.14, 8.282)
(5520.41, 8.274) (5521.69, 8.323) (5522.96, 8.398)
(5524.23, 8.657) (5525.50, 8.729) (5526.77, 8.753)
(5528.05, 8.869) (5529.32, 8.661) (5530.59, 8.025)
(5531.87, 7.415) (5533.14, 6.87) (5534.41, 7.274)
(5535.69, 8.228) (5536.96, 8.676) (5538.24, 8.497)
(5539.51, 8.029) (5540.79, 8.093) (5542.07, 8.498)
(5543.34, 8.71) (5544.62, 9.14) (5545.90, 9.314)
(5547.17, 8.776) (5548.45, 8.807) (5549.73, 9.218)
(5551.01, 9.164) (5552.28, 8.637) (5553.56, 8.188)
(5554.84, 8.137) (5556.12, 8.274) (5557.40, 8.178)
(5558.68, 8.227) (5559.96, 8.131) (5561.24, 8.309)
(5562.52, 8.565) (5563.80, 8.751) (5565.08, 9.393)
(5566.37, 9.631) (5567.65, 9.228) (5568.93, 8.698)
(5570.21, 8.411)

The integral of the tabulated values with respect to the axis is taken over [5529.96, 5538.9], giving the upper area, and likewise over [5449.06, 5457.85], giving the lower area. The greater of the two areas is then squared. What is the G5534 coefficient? 4994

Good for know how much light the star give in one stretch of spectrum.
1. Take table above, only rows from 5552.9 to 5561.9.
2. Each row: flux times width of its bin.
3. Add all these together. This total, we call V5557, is 74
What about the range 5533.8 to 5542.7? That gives 73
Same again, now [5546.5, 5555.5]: 78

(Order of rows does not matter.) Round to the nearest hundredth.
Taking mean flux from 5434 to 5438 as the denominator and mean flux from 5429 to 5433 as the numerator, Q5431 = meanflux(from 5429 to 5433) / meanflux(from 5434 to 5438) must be 0.89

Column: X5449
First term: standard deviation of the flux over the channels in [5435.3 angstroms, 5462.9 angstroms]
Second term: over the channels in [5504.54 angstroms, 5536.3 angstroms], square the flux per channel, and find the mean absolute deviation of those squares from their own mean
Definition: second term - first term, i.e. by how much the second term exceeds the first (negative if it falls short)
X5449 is 8.3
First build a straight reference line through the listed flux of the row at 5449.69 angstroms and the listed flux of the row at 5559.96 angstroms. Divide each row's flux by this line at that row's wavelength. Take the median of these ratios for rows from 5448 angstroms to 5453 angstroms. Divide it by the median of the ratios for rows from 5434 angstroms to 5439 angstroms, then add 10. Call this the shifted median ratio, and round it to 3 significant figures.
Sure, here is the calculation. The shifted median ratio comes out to 10.9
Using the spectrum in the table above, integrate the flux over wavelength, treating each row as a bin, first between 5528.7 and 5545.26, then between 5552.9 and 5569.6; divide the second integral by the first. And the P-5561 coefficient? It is 1.06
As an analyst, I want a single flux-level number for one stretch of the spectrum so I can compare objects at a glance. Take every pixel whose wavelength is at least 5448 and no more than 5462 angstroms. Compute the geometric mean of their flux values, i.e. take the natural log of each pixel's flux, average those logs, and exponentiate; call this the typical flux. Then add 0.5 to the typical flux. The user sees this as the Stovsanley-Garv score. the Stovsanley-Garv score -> 8.6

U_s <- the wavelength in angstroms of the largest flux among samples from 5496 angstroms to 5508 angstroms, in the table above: 5505.18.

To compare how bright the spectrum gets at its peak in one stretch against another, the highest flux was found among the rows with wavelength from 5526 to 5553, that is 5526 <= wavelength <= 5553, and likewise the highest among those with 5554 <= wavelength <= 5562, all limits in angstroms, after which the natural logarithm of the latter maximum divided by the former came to -0.11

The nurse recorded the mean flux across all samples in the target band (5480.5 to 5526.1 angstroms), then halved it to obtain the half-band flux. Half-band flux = 3.95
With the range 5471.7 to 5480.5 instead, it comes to 3.28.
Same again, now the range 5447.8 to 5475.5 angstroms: 3.76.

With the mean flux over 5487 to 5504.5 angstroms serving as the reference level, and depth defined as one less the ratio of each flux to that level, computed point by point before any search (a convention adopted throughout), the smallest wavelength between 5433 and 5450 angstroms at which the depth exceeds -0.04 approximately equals 5439.66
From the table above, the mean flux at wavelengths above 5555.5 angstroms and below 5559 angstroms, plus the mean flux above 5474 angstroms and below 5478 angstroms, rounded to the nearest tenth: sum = 14.5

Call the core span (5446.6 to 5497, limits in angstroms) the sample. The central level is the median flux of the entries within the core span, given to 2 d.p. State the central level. 7.73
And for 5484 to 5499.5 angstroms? 7.92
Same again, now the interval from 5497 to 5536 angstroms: 8.26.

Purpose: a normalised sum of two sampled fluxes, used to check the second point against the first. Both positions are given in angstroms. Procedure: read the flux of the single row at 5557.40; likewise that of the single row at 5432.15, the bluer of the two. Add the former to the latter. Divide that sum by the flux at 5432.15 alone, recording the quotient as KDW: 2.01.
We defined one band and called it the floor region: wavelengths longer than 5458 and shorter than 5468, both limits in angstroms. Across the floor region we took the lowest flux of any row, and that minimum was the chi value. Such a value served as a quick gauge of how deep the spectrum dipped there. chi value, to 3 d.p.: 7.050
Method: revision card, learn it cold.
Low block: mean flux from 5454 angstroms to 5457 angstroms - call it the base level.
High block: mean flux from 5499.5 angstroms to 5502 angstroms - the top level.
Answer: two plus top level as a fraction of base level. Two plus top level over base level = 3.09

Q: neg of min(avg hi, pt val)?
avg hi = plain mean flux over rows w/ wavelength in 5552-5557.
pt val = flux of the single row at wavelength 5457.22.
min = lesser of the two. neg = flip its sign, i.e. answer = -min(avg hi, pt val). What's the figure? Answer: -7.7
